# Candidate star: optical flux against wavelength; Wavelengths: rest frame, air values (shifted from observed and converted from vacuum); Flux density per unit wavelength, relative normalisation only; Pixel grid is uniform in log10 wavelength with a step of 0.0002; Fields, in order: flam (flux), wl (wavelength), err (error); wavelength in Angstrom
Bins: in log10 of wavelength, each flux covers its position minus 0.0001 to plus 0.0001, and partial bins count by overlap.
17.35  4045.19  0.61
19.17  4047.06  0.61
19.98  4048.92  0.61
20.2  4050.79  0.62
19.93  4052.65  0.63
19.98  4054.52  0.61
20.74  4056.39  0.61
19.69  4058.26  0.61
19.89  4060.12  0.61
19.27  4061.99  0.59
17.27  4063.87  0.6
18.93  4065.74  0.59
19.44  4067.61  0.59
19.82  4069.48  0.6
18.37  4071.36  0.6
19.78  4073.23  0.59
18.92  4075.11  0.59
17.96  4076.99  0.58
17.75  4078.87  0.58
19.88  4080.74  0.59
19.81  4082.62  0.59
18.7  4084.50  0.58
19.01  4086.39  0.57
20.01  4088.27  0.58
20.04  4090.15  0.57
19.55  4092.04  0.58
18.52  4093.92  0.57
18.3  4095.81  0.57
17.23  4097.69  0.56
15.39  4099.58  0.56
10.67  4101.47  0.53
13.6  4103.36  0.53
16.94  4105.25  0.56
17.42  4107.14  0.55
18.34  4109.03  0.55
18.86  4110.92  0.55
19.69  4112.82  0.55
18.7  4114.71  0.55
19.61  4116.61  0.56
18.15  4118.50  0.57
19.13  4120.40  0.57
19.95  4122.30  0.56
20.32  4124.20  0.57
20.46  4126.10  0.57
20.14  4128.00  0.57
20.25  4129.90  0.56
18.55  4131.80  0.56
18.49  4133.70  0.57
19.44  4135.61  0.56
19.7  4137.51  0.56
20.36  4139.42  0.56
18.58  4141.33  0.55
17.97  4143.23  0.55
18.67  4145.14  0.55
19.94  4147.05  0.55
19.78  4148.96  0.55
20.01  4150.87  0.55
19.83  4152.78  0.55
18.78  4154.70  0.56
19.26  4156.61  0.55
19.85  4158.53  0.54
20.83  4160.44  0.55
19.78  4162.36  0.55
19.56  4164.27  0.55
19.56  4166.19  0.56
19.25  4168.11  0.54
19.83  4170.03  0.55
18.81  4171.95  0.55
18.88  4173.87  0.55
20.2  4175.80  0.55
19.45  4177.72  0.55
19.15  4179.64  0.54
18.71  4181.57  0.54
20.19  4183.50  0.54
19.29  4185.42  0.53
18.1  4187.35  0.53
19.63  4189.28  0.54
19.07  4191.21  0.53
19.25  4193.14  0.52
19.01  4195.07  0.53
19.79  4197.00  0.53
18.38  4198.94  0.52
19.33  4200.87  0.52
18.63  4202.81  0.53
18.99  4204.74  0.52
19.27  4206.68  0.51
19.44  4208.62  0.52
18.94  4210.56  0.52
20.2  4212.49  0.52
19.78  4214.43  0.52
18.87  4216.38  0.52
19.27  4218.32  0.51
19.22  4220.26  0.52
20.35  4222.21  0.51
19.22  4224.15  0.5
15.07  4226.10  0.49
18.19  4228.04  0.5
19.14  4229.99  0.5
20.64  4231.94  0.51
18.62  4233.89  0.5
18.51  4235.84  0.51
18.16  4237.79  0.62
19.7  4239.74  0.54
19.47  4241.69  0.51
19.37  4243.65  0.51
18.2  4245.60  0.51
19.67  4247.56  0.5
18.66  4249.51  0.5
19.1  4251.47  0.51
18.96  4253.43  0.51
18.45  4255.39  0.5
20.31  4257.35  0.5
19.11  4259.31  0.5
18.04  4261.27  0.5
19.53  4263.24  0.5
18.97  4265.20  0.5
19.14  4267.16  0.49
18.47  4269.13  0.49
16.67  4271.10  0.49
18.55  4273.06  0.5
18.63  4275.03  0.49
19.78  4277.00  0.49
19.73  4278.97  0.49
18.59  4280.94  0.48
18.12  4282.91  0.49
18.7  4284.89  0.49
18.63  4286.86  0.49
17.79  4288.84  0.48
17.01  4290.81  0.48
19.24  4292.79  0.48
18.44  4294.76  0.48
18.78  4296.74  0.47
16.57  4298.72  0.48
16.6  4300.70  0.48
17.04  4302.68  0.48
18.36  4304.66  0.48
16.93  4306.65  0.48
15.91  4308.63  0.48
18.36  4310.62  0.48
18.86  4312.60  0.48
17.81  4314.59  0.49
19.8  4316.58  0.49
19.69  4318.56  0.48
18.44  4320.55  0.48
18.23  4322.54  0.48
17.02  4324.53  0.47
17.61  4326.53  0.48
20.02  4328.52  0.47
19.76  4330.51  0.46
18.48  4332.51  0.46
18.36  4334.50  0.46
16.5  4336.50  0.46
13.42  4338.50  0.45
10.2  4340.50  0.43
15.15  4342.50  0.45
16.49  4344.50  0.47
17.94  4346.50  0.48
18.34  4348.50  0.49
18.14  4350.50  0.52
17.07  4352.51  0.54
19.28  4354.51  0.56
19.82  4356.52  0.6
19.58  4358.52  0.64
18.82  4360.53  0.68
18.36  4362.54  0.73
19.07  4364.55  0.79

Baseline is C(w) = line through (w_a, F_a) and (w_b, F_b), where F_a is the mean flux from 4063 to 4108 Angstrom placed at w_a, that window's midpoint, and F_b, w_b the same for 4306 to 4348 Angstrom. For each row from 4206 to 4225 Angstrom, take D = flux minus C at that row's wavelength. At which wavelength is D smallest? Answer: 4216.38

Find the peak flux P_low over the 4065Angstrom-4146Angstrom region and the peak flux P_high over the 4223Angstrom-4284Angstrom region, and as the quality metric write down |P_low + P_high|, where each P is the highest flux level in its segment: 41.1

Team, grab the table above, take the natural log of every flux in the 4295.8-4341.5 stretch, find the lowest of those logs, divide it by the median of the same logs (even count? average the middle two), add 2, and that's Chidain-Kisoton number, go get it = 2.80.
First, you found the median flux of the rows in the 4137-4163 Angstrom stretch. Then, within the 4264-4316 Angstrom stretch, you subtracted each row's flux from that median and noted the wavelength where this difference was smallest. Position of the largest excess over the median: 4277.00 Angstrom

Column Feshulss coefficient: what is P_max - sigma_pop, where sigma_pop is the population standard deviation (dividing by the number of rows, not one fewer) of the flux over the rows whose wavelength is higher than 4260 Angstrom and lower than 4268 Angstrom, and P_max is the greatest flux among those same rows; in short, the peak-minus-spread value 19.0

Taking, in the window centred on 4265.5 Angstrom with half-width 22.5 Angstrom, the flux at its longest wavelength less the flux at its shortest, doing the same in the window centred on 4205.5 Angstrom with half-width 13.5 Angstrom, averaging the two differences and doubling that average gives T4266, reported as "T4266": -0.72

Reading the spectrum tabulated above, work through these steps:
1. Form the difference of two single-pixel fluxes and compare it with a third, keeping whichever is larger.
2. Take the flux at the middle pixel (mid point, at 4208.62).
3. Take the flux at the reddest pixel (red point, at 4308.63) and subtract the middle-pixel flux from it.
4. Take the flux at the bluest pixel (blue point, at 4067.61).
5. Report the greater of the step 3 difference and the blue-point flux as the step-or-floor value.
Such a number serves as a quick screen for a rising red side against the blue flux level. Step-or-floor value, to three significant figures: 19.4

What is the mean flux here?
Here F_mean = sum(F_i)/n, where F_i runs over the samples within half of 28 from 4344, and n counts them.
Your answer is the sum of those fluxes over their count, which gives 17.1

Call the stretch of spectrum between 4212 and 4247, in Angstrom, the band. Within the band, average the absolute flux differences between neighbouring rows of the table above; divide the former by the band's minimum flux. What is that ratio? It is 0.075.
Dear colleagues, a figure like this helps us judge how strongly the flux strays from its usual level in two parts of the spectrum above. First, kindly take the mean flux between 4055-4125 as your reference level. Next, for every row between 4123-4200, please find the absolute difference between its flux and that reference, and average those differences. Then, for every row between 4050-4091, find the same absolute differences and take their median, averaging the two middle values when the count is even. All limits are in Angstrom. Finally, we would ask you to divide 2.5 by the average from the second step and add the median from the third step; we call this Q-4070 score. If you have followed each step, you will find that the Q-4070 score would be 3.9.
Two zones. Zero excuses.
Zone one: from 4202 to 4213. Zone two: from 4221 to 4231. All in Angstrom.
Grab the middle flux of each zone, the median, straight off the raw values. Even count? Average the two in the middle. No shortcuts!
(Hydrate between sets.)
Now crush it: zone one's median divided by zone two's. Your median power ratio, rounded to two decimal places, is 1.00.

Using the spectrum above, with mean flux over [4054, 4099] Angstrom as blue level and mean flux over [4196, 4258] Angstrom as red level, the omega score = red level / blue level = 1.00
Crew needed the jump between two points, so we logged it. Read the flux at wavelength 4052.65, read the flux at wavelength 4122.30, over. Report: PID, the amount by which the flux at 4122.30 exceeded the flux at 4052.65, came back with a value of 0.0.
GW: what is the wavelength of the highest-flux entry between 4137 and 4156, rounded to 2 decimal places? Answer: 4139.42 Angstrom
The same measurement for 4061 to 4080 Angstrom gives 4069.48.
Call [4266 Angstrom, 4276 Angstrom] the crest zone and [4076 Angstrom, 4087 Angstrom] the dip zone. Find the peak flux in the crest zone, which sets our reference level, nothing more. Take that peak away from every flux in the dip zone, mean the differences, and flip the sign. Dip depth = 0.29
